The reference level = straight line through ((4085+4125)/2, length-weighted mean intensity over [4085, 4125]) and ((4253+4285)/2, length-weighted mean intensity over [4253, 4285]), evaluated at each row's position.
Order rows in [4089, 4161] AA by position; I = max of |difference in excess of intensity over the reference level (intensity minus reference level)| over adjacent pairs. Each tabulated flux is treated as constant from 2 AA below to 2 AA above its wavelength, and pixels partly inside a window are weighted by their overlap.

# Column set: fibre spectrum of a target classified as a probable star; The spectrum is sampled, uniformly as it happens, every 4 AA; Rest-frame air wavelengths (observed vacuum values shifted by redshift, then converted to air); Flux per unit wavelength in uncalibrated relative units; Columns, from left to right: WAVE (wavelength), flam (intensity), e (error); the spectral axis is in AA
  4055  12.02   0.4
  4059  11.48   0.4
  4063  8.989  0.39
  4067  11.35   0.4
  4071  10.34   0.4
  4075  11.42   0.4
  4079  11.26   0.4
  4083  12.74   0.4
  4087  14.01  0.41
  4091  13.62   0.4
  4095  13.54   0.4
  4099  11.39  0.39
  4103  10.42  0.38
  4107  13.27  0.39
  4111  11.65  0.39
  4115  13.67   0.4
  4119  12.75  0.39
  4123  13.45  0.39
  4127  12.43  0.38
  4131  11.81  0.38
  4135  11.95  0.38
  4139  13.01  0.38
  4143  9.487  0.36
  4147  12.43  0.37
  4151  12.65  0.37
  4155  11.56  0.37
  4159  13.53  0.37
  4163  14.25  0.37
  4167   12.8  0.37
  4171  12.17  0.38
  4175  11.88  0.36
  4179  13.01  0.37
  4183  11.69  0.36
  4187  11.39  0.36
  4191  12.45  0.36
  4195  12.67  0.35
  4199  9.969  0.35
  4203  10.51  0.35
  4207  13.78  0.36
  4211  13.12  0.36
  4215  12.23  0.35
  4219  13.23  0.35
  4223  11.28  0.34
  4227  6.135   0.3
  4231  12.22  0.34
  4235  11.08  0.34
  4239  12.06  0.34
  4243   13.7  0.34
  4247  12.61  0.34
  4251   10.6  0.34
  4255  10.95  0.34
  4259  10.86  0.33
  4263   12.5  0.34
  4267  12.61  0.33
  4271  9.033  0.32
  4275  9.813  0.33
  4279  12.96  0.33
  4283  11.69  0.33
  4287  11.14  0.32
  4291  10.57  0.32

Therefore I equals 3.5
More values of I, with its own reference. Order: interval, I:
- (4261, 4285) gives 3.5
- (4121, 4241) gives 6.1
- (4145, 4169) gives 2.0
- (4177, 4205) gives 2.7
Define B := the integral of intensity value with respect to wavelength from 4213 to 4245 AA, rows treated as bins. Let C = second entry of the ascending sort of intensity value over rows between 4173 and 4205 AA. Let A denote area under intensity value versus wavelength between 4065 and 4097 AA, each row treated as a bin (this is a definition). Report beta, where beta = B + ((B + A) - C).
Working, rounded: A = 393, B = 368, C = 10.51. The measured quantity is 1118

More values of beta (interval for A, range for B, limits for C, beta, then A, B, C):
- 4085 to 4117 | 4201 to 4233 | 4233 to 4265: 1135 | 406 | 370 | 10.86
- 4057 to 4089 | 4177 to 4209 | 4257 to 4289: 1120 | 366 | 382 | 9.813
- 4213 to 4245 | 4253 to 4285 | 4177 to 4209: 1081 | 368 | 362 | 10.51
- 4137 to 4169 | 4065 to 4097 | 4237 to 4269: 1174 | 399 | 393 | 10.86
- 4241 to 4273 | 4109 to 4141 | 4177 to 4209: 1167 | 371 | 403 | 10.51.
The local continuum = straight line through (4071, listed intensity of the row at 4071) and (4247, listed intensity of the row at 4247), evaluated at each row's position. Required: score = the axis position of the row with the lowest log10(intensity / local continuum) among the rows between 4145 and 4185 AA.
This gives 4183 AA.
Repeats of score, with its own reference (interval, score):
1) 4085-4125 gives 4103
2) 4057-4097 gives 4063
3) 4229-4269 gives 4251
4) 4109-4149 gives 4143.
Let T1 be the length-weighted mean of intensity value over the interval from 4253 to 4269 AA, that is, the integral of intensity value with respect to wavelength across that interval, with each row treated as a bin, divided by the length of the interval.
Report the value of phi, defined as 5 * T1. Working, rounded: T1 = 11.7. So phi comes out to 59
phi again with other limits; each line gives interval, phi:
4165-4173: 62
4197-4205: 51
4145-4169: 64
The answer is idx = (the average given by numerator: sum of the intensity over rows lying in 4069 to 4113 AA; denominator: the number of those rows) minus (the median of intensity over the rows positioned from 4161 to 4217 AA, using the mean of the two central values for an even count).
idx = -0.2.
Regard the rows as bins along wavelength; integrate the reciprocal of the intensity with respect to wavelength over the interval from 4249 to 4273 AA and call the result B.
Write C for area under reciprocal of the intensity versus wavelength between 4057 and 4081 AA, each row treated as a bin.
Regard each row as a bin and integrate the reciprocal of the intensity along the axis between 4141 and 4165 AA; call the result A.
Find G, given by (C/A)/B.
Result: 0.52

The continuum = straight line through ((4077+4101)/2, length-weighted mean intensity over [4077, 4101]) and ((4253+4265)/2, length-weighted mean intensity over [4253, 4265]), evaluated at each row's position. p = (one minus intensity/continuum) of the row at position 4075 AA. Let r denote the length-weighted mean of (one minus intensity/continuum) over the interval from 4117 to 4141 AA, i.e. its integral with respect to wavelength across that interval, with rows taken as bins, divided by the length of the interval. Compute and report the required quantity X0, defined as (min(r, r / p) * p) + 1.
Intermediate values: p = 0.11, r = -0.01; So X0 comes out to 0.99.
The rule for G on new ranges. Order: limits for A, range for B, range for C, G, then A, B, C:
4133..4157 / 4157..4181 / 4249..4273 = 0.57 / 2.05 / 1.86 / 2.19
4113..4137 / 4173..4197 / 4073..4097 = 0.51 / 1.90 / 1.97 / 1.89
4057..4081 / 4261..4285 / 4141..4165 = 0.41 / 2.24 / 2.14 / 1.98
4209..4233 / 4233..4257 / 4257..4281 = 0.47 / 2.27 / 2.04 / 2.16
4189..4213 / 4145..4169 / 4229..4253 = 0.53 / 2.01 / 1.87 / 2.01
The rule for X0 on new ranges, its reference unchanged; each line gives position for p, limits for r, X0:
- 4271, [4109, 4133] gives 0.99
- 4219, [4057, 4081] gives 1.16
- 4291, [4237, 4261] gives 0.98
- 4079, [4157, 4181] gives 0.93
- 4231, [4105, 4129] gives 1.00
